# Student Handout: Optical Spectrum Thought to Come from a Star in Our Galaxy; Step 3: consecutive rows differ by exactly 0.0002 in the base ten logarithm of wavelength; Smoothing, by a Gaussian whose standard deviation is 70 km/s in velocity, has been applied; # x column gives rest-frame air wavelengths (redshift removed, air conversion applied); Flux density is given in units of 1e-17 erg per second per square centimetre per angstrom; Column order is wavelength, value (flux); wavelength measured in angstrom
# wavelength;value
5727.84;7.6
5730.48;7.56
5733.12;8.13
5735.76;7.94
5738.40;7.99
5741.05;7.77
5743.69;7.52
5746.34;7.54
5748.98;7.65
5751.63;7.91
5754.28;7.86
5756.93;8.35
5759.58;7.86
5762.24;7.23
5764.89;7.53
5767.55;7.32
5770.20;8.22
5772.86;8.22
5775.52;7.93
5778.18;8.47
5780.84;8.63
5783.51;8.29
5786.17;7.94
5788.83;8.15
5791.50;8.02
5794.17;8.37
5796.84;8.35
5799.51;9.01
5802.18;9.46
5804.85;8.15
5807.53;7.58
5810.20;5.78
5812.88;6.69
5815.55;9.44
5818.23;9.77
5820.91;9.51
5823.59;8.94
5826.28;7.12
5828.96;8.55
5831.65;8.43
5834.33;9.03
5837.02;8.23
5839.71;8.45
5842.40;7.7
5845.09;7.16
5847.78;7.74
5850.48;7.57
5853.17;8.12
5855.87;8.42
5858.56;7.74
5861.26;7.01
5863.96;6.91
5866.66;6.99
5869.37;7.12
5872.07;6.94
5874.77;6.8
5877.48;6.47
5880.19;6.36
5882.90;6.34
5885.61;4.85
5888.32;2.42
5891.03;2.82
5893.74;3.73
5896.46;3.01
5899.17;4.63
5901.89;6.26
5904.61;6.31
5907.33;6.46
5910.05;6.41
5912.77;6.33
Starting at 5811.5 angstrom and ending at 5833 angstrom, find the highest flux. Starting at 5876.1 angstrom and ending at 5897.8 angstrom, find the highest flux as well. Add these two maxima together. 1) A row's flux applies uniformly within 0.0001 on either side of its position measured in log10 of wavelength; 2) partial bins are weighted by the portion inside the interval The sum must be 16.2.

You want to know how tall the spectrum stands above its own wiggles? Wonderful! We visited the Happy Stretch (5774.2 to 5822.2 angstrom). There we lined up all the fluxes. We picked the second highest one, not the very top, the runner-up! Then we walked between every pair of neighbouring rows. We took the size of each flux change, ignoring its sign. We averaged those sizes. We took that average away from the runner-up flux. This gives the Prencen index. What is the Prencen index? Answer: 8.9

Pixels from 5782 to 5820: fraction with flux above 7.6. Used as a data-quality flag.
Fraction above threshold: 0.79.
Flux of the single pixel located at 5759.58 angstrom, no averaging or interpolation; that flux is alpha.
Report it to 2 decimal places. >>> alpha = 7.86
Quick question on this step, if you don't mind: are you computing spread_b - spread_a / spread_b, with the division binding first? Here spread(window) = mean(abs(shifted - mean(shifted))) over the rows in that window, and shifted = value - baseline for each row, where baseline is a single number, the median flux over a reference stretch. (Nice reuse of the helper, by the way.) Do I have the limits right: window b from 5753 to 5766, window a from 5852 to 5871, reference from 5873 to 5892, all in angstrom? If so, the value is -1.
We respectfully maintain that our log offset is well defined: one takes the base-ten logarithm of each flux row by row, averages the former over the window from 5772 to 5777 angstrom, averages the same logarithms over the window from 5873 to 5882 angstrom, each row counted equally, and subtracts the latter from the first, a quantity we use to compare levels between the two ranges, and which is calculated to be 0.09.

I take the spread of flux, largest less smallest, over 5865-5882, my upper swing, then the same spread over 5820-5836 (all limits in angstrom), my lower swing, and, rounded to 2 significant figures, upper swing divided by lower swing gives 0.32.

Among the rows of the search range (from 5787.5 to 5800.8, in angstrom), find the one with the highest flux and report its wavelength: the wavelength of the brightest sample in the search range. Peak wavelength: 5799.51 angstrom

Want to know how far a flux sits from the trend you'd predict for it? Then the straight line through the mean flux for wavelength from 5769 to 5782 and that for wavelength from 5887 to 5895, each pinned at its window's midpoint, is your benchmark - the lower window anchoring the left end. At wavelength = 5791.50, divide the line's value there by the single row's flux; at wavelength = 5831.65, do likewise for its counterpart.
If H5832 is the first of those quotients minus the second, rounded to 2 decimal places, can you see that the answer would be 0.26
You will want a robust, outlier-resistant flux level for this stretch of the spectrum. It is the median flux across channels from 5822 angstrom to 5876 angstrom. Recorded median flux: 7.72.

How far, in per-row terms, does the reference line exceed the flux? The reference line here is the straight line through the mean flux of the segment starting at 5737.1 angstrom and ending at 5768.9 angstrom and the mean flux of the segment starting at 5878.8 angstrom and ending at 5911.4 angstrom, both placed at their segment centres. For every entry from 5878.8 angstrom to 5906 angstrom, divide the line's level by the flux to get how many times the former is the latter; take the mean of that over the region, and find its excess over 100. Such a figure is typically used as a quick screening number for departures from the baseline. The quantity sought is -98.8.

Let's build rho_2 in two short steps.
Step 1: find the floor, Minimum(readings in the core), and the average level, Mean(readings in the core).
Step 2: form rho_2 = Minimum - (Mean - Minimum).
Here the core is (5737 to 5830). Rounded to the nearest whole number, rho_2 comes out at 3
